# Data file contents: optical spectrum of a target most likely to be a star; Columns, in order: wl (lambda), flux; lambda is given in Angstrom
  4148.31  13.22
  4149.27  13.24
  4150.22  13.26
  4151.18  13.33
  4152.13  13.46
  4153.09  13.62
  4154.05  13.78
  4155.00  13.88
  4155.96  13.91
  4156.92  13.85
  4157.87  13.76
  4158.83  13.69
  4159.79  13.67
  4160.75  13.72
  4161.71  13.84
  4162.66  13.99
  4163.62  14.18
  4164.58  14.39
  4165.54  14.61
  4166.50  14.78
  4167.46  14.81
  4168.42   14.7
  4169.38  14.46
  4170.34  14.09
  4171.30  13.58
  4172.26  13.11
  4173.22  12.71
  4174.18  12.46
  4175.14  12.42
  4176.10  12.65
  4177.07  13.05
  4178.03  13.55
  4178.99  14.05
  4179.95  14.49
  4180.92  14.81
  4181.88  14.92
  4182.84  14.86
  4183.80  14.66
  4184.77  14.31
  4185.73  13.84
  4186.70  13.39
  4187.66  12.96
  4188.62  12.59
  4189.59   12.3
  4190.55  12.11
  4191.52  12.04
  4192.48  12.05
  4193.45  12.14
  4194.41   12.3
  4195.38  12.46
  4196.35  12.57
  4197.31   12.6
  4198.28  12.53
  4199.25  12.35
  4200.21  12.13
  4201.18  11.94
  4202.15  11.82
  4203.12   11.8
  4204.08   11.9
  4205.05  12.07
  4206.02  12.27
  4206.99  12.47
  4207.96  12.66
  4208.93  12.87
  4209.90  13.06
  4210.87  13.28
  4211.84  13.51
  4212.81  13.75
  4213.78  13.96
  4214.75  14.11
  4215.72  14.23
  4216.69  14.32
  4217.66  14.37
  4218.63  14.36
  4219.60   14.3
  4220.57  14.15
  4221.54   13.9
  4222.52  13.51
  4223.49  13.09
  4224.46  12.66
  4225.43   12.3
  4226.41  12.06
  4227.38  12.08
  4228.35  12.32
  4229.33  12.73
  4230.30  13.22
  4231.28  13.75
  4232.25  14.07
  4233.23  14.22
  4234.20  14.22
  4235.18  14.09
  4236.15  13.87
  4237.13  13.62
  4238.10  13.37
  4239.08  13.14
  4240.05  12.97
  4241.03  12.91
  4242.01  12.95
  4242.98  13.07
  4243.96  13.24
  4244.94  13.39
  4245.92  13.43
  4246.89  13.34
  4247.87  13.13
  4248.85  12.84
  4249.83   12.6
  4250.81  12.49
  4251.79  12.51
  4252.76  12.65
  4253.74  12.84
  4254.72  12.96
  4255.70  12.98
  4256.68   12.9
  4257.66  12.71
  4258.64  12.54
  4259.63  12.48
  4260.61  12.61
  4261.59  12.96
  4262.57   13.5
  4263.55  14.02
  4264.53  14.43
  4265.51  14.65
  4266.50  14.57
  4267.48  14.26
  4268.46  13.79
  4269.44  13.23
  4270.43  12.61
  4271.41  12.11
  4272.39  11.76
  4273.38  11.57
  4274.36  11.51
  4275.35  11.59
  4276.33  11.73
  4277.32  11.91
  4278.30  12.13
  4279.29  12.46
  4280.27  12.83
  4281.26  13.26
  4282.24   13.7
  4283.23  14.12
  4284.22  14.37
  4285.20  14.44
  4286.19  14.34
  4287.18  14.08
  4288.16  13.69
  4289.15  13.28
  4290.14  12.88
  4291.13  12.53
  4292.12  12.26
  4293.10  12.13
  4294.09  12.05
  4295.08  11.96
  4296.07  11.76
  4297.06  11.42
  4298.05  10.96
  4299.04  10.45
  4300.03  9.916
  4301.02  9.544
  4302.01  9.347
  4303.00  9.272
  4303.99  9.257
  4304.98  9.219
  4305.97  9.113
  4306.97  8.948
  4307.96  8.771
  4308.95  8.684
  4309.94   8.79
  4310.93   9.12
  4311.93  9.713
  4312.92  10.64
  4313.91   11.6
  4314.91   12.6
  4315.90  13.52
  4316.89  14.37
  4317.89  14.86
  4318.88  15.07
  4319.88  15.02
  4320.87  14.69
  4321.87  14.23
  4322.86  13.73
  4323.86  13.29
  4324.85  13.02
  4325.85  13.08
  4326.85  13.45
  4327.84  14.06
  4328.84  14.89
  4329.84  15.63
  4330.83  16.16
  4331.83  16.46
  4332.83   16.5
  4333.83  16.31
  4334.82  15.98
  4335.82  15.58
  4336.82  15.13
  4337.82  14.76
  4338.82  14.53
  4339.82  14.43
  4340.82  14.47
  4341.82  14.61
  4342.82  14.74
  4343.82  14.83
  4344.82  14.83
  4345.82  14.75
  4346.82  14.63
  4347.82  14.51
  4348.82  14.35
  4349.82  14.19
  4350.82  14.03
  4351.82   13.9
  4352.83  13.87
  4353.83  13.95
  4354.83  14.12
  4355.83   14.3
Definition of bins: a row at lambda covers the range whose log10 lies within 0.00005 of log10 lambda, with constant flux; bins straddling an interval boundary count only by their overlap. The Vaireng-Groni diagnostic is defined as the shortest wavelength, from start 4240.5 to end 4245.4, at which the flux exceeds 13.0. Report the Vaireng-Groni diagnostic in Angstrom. 4242.98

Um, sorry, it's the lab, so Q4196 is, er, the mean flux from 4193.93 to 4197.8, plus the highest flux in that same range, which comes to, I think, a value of 25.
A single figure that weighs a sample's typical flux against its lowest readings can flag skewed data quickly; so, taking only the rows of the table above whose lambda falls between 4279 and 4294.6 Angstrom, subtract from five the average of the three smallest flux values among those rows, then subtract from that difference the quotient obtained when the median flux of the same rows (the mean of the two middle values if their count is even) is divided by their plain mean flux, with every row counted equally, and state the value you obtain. -8.1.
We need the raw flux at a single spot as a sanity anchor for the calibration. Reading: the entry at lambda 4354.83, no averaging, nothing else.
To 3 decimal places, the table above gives 14.120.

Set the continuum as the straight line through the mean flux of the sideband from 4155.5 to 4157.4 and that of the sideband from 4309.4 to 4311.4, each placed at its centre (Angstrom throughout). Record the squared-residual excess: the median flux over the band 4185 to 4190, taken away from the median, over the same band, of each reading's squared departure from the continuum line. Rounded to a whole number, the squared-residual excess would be -13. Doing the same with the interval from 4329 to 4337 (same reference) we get 45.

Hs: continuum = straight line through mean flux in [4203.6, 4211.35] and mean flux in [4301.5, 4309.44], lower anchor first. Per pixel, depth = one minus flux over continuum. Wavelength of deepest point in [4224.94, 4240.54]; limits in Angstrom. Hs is 4226.41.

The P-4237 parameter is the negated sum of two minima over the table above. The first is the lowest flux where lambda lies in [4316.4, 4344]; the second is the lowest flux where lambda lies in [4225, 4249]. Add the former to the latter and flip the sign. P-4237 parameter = -25.1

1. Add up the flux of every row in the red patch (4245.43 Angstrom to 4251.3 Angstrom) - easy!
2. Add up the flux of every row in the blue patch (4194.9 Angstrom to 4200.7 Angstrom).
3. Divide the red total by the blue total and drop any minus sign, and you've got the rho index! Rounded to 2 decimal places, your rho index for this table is 1.04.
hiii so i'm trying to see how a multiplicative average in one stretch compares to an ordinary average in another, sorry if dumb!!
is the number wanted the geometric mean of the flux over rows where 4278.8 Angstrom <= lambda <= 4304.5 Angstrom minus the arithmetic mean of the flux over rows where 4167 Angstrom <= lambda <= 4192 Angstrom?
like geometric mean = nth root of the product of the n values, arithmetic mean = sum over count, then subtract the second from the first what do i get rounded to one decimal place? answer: -1.5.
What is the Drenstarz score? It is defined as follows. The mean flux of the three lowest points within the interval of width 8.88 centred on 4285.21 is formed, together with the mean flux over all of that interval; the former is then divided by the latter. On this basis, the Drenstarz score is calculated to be 0.963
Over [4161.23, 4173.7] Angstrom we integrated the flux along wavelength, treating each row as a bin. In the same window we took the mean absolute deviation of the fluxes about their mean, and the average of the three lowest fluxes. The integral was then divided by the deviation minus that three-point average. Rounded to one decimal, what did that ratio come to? -13.9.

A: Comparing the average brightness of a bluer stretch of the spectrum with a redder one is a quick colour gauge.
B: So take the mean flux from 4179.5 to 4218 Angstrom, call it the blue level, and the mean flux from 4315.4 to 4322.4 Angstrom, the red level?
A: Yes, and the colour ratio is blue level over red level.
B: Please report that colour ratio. 0.90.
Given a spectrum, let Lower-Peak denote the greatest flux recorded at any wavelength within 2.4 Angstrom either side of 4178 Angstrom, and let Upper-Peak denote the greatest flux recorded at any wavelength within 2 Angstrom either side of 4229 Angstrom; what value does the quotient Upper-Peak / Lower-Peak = 0.91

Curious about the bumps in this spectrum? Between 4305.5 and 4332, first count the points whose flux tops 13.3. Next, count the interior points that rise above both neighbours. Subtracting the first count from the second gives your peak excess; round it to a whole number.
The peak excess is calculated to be -13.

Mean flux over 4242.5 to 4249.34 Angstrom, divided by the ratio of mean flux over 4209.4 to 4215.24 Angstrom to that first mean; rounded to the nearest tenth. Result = 12.8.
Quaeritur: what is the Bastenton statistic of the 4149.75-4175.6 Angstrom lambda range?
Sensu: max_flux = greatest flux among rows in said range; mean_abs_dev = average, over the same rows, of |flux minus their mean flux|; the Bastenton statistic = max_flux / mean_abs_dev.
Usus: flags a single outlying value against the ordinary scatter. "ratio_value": 31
